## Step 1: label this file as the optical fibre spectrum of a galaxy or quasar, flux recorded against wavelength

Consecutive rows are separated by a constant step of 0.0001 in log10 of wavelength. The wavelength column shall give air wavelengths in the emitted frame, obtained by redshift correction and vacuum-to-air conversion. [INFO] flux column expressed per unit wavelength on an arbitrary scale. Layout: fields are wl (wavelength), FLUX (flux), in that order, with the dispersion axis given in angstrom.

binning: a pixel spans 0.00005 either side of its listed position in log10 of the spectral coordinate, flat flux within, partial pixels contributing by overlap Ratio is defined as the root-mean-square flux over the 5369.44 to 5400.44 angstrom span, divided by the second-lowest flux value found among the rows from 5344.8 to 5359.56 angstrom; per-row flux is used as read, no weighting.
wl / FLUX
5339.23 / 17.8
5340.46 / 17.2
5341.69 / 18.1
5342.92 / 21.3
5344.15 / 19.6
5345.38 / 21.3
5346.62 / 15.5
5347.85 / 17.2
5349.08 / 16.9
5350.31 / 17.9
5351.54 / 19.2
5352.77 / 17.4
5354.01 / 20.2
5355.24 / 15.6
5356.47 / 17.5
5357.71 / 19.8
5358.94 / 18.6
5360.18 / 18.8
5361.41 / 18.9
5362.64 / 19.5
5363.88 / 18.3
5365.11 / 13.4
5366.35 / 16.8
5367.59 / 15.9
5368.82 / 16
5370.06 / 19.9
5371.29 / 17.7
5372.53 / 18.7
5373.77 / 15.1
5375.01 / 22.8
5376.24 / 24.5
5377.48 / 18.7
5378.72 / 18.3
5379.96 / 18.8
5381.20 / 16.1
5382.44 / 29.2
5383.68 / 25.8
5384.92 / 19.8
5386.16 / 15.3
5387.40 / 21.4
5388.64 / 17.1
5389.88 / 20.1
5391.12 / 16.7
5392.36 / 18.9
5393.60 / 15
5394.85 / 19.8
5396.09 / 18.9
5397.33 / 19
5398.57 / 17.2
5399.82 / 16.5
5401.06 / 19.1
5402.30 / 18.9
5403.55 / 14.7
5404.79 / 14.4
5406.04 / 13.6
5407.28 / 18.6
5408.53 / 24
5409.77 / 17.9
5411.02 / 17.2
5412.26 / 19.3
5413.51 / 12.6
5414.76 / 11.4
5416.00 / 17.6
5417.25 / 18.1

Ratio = 1.25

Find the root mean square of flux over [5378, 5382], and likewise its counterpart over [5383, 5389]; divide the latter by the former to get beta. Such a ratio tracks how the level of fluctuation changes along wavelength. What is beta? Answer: 1.14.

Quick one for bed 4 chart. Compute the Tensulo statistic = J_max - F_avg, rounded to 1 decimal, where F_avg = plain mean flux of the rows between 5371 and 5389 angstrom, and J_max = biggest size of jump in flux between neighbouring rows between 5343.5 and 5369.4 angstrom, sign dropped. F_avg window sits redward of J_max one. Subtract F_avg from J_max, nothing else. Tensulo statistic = -14.2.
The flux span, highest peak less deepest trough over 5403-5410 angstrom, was 10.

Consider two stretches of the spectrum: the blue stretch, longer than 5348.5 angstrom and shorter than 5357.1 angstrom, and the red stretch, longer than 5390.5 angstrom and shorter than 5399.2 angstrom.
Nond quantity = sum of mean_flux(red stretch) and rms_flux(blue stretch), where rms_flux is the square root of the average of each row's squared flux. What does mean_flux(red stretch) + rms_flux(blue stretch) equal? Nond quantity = 35.8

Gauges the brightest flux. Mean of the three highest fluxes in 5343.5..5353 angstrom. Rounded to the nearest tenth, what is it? 20.0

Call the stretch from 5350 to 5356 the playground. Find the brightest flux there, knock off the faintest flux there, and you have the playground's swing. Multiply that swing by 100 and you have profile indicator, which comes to 460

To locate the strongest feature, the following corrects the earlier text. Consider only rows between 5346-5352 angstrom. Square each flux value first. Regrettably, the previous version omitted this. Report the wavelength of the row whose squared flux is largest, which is 5351.54 angstrom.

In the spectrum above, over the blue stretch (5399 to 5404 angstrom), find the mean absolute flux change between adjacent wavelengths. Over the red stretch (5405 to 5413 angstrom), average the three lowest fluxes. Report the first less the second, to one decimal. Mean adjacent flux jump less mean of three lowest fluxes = -13.9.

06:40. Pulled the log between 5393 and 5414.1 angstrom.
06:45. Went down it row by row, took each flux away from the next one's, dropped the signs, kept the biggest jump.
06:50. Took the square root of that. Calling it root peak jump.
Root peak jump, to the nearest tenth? 2.6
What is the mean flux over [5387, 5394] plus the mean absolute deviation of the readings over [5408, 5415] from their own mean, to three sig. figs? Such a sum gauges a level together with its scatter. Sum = 21.6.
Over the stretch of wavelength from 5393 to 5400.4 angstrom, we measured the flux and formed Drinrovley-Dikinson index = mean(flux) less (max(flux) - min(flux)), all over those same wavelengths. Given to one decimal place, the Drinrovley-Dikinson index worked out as 12.9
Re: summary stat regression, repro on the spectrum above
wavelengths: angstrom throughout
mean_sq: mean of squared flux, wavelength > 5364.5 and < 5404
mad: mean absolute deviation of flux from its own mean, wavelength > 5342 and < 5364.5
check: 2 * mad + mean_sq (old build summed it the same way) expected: 361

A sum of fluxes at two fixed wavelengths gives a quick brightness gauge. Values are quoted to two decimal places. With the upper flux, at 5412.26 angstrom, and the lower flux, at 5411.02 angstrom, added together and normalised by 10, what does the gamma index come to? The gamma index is 3.65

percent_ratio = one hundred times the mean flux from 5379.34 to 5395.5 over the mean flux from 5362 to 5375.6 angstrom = 111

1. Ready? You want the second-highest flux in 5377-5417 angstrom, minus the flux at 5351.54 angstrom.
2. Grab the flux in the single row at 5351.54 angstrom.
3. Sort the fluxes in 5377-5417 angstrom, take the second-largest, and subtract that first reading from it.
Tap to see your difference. 6.6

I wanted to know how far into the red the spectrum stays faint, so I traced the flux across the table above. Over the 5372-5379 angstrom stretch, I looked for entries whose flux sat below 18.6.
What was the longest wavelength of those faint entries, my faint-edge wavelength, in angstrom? 5378.72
